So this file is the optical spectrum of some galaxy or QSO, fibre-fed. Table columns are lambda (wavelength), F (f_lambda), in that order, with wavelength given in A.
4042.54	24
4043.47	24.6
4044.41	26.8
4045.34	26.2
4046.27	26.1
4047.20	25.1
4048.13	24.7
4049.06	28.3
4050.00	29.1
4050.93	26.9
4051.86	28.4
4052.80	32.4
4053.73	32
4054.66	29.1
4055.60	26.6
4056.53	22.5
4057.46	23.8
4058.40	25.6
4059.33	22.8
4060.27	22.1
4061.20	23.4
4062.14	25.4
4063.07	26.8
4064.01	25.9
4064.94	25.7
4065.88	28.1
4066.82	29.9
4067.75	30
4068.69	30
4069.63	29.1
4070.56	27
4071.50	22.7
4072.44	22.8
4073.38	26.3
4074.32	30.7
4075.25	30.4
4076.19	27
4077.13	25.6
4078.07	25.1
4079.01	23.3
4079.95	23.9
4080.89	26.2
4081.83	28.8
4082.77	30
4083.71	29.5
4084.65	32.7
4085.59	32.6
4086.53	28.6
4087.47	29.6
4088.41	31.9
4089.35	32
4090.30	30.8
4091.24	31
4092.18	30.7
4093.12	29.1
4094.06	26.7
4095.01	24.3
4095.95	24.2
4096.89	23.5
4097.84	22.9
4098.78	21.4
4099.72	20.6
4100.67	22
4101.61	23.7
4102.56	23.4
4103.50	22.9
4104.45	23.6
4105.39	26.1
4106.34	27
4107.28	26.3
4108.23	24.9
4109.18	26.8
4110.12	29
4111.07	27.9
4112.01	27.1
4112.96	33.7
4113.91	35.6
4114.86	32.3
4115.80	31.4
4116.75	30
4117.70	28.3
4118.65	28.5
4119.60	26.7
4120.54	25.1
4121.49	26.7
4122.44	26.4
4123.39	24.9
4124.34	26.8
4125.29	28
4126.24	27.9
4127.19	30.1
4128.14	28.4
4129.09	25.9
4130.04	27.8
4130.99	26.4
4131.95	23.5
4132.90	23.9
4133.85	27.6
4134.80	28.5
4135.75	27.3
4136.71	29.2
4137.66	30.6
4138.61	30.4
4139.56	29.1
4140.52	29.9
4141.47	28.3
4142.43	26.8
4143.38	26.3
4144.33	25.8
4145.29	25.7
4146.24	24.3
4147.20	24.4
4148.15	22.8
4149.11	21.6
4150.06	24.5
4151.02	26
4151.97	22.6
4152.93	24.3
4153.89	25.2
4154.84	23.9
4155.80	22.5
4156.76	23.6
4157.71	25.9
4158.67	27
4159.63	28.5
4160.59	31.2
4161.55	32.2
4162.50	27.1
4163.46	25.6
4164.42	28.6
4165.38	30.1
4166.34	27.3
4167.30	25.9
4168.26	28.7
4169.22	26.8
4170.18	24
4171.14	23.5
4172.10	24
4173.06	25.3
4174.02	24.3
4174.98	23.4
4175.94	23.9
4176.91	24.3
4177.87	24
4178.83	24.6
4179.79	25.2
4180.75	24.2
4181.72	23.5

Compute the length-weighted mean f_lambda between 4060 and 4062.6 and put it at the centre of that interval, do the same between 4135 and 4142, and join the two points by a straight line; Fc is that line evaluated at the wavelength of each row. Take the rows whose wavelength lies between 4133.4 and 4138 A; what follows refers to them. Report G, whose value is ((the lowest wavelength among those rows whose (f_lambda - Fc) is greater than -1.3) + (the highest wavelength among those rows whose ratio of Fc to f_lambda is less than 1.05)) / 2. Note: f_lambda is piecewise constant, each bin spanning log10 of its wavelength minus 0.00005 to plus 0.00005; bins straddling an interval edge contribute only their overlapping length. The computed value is 4135.8 A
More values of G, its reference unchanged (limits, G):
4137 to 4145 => 4139.6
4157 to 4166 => 4163.0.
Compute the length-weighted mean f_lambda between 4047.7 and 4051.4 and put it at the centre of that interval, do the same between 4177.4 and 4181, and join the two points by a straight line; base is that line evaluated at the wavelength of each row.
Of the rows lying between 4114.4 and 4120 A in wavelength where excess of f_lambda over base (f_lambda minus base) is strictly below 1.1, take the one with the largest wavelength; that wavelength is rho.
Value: 4119.60 A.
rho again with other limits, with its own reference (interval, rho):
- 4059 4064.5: 4064.01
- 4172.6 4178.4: 4177.87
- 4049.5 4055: 4050.93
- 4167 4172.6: 4172.10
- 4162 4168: 4167.30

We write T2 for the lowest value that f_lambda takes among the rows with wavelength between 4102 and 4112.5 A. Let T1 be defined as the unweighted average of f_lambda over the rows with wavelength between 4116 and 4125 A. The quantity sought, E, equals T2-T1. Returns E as -4.1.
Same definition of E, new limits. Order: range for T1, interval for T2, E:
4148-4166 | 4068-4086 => -3.3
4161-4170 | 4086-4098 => -5.1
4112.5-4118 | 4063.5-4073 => -9.2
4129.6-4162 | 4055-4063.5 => -4.3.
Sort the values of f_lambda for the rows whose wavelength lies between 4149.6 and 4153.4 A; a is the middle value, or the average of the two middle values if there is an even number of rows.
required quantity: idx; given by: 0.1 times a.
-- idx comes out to 2.44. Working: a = 24.4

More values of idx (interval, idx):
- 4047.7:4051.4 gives 2.76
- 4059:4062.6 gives 2.31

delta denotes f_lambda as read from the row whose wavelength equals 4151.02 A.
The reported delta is 26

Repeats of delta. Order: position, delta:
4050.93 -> 26.9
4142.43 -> 26.8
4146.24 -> 24.3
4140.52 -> 29.9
